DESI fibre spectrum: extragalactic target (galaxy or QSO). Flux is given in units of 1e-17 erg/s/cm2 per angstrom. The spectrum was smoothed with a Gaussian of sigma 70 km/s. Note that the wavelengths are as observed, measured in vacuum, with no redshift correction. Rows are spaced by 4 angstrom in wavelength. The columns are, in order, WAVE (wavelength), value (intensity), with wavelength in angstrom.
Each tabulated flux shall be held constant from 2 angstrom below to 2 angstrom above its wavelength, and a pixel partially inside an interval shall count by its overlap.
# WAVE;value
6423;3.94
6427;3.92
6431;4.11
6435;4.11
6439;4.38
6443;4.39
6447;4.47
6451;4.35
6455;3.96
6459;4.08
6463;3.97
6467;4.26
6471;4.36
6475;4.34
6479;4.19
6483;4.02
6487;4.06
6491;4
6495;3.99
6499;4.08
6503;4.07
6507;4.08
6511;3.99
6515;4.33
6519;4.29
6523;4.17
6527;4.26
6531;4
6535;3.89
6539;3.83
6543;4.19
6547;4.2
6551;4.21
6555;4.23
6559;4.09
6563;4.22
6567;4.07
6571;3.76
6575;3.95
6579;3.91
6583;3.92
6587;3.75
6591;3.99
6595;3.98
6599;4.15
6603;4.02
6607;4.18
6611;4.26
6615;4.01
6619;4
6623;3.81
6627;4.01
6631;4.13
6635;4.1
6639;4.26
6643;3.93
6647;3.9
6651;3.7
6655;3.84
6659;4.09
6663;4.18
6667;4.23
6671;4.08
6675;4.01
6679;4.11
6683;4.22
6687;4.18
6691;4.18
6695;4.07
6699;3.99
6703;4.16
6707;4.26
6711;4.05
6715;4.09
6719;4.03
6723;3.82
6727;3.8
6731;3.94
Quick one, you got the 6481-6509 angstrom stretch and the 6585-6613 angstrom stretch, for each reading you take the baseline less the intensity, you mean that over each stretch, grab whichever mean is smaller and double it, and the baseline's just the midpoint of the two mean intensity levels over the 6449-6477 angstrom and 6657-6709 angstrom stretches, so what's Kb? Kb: 0.23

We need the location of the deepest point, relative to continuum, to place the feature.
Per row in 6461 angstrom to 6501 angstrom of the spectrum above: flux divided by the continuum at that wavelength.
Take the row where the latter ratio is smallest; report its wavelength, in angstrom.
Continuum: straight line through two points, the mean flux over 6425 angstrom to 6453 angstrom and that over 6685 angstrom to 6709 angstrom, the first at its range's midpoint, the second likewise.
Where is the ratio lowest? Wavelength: 6463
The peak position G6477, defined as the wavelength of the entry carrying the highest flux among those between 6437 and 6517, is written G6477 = 6447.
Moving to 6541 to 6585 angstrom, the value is 6555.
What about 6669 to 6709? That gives 6707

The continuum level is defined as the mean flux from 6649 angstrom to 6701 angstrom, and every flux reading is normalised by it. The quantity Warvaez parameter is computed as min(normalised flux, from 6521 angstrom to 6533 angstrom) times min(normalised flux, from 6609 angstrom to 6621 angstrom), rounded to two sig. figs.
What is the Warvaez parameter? 0.97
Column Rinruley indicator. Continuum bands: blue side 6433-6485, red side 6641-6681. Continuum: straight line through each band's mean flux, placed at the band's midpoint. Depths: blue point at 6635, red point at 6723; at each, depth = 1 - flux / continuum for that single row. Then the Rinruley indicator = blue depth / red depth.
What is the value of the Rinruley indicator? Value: -0.5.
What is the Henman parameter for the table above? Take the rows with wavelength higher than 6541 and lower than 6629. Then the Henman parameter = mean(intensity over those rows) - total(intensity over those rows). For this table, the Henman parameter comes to -84.9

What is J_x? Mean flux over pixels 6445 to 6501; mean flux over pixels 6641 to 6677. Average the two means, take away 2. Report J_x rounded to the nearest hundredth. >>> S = 2.07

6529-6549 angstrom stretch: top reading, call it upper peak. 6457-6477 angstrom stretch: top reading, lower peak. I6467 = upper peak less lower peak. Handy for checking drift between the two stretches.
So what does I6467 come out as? -0.16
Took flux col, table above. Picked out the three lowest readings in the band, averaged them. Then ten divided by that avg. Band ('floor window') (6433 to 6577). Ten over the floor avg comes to 2.61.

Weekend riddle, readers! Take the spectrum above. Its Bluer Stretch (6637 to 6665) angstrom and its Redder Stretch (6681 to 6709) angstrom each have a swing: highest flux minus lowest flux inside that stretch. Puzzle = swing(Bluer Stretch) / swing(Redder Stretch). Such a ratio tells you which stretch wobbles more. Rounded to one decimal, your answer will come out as 2.1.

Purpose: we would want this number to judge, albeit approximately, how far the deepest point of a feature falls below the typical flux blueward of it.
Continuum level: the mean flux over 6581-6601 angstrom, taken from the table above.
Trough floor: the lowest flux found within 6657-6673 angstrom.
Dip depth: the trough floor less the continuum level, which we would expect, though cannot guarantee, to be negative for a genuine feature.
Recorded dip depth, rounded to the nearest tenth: 0.1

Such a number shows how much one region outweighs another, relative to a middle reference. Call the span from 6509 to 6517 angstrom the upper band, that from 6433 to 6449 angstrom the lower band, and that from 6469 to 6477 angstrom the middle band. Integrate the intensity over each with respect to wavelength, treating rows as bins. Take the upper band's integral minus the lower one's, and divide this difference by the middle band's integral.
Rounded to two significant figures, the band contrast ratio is -1.0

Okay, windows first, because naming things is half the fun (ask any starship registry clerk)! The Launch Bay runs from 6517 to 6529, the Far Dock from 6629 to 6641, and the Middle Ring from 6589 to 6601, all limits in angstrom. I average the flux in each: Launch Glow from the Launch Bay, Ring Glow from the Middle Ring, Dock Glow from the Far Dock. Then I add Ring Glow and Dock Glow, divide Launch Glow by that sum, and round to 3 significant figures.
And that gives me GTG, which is 0.517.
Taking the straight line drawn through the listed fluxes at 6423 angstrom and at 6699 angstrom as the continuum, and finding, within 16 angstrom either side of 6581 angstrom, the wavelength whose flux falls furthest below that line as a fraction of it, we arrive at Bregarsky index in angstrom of 6587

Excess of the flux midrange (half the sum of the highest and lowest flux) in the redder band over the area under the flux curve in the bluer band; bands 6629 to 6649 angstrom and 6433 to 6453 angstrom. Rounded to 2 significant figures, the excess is -83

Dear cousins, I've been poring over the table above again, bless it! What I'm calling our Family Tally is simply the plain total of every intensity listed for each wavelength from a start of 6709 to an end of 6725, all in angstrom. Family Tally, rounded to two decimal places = 15.99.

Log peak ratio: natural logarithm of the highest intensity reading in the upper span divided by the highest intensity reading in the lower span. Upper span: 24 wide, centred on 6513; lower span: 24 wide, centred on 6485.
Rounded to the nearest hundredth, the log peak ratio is 0.00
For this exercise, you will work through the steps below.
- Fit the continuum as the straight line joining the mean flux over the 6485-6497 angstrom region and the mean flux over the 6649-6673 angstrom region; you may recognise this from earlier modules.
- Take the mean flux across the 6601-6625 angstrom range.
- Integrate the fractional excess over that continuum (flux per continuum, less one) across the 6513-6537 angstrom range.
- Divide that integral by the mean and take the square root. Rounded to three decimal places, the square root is 0.454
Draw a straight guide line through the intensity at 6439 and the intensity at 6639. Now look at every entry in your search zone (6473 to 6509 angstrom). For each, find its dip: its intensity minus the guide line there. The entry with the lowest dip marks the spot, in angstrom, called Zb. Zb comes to 6495 angstrom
